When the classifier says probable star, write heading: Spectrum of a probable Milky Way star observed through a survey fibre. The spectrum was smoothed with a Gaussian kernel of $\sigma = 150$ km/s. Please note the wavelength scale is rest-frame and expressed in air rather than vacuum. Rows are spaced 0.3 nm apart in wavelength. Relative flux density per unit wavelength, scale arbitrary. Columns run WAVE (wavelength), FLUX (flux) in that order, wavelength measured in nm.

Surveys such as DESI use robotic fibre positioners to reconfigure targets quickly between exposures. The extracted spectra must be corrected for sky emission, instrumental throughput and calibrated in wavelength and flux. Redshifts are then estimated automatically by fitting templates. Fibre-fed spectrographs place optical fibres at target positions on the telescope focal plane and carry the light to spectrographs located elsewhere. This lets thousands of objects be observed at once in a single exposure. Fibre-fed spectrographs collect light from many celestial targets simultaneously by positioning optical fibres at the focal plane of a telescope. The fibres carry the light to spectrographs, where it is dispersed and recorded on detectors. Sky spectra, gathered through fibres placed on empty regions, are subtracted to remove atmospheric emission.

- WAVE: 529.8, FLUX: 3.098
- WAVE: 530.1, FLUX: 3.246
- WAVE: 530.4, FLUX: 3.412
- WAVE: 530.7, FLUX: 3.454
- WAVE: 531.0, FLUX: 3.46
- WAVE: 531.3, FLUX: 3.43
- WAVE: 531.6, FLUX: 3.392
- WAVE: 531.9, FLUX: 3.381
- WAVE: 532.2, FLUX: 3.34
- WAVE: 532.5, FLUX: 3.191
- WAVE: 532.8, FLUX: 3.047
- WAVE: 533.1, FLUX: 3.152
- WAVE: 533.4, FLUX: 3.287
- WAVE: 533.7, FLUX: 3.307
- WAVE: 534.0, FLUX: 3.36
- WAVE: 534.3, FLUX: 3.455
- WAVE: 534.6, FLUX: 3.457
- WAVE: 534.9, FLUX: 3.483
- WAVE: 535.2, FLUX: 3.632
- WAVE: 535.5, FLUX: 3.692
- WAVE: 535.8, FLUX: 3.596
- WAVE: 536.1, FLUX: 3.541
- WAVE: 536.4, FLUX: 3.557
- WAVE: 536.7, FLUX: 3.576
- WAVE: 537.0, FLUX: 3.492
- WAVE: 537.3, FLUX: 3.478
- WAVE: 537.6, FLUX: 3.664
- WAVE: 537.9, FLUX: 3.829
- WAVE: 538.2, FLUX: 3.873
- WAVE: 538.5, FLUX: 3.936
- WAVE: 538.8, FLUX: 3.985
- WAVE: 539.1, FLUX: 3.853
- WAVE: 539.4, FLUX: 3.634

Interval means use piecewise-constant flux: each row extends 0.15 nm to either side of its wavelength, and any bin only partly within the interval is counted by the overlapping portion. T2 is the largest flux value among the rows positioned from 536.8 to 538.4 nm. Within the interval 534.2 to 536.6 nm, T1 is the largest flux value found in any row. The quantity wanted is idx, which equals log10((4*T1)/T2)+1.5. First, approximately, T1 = 3.692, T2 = 3.873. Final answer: 2.08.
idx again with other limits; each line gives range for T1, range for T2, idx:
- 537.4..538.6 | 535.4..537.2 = 2.13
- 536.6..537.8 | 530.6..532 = 2.13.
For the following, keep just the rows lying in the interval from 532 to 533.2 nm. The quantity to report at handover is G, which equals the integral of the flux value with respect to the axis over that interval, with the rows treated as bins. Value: 3.8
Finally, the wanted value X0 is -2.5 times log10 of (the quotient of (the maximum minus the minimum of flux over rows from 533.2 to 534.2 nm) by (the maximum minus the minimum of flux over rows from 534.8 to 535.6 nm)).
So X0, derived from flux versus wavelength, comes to 1.1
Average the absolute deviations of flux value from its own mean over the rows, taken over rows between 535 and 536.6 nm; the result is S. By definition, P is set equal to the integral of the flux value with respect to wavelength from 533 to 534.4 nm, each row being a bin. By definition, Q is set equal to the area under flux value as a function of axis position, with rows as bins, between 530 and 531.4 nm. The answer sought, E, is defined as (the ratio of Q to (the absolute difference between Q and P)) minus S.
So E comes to 37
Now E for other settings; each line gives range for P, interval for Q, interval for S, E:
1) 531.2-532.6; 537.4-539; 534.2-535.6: 4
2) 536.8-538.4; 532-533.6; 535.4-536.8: 7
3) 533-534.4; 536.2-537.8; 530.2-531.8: 5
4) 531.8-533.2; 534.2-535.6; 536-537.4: 11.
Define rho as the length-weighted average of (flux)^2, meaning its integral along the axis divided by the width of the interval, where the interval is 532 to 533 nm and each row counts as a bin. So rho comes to 10.3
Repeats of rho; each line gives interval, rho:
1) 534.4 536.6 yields 12.7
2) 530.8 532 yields 11.7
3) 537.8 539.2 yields 15.2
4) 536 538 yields 12.9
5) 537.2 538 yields 13.4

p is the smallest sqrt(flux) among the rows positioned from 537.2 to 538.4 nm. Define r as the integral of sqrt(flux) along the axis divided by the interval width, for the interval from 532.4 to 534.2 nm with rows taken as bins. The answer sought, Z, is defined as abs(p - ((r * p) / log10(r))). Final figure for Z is 11.3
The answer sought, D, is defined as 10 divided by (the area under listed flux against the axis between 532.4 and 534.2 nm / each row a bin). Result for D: 1.7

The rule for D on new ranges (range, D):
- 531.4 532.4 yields 3.0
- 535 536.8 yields 1.5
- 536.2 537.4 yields 2.4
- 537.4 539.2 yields 1.4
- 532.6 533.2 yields 5.4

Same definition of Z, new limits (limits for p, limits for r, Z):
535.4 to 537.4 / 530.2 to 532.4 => 11.1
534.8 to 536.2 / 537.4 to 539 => 10.6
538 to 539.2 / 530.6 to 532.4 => 11.7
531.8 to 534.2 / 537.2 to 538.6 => 10.0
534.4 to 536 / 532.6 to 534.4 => 11.2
